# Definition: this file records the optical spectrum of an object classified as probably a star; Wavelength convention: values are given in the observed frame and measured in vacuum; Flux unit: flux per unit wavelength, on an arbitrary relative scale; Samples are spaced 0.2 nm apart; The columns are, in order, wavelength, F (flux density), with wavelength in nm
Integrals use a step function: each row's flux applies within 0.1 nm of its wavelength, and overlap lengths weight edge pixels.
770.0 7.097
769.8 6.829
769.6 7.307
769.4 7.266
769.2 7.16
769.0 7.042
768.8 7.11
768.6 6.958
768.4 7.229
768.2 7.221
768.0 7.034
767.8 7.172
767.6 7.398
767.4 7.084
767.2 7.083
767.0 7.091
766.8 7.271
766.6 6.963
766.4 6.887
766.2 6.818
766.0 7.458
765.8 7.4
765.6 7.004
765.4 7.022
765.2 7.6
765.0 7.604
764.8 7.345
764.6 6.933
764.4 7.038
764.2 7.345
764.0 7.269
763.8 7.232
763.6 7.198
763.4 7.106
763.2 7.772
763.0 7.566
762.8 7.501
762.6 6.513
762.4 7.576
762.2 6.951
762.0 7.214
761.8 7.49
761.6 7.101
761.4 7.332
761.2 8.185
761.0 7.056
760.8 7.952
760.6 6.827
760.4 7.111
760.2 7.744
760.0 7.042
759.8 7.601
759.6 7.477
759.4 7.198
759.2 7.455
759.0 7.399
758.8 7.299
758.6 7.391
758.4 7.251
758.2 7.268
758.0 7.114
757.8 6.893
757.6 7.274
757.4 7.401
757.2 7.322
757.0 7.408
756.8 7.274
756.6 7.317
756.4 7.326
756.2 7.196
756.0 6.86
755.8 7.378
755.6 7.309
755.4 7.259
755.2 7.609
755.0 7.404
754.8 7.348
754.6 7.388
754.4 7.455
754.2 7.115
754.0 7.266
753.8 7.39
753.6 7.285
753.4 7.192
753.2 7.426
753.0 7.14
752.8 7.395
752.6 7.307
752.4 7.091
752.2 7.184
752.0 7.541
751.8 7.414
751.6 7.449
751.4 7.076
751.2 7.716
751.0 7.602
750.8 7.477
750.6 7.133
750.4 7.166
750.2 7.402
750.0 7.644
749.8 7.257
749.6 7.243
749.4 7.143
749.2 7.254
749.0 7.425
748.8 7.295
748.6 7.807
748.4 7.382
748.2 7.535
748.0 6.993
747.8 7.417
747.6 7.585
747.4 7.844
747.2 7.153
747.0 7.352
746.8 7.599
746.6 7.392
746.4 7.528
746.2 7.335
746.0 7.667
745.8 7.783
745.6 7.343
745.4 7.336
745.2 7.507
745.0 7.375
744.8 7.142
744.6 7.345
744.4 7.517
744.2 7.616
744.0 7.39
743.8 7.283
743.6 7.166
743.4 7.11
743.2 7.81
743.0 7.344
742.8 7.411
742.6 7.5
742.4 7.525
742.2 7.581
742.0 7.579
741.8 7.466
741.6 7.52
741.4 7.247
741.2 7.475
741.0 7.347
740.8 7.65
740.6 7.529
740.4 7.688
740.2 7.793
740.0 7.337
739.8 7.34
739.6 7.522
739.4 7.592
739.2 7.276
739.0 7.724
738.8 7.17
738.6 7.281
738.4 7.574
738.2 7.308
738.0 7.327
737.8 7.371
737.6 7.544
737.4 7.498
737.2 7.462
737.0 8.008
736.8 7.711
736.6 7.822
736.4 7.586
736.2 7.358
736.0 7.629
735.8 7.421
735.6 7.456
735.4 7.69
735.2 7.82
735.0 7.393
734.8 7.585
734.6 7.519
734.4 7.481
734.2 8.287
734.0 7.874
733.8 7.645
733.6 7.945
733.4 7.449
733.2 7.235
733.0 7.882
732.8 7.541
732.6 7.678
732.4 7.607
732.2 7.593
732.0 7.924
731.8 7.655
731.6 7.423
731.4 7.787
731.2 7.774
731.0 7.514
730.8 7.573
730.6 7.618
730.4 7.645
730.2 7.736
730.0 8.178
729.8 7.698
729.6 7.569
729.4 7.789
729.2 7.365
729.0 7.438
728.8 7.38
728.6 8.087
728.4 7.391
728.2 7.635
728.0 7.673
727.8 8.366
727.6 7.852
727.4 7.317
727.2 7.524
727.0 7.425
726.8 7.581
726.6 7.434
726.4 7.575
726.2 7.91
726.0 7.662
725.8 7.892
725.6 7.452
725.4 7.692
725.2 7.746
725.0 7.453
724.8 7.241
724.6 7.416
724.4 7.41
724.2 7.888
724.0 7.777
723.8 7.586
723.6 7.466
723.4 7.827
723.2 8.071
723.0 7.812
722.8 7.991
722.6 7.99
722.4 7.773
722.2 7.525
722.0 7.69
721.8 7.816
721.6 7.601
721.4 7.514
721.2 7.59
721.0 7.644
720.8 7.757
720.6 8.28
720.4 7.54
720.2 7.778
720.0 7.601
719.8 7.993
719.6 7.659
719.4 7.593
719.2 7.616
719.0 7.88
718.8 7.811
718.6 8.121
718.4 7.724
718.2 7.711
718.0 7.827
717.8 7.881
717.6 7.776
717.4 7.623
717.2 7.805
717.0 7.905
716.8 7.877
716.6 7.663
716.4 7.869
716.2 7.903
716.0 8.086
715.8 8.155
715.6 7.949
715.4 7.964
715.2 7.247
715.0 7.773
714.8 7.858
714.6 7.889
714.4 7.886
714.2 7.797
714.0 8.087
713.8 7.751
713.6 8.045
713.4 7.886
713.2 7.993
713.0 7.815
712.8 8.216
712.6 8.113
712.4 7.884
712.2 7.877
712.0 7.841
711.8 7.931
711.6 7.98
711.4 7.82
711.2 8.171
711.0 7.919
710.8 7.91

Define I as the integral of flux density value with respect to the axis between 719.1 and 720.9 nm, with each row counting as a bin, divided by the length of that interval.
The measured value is 7.76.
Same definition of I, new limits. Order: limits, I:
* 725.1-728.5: 7.65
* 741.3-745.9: 7.43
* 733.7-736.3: 7.63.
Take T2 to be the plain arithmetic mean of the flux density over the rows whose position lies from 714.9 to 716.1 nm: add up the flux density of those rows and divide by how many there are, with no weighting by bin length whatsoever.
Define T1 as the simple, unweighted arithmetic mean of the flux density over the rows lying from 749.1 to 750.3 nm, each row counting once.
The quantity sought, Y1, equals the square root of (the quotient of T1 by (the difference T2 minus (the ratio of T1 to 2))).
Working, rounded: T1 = 7.32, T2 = 7.86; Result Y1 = 1.32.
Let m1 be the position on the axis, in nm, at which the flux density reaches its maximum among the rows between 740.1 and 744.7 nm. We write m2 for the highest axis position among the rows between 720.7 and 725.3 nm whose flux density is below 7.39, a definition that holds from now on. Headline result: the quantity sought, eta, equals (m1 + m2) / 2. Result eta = 734.00 nm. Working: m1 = 743.2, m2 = 724.8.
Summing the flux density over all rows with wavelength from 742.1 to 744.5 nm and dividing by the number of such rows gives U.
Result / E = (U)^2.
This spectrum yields 55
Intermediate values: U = 7.44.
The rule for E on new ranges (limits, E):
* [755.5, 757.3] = 53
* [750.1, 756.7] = 54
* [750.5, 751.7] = 55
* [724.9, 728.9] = 59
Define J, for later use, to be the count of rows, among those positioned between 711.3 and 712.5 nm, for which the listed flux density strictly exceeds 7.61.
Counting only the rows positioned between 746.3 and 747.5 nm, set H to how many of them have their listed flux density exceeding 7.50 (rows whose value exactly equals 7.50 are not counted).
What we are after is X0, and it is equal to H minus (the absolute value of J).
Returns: -3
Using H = 3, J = 6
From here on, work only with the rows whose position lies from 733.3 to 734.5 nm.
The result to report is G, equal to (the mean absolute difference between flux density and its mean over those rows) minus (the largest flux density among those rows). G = -8.03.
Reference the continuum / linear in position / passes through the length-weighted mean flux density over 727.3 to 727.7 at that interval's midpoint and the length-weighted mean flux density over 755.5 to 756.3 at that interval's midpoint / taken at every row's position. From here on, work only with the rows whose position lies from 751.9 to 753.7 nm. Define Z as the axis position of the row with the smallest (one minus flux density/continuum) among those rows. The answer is 752.0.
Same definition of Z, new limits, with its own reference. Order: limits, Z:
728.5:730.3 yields 730.0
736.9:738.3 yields 737.0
